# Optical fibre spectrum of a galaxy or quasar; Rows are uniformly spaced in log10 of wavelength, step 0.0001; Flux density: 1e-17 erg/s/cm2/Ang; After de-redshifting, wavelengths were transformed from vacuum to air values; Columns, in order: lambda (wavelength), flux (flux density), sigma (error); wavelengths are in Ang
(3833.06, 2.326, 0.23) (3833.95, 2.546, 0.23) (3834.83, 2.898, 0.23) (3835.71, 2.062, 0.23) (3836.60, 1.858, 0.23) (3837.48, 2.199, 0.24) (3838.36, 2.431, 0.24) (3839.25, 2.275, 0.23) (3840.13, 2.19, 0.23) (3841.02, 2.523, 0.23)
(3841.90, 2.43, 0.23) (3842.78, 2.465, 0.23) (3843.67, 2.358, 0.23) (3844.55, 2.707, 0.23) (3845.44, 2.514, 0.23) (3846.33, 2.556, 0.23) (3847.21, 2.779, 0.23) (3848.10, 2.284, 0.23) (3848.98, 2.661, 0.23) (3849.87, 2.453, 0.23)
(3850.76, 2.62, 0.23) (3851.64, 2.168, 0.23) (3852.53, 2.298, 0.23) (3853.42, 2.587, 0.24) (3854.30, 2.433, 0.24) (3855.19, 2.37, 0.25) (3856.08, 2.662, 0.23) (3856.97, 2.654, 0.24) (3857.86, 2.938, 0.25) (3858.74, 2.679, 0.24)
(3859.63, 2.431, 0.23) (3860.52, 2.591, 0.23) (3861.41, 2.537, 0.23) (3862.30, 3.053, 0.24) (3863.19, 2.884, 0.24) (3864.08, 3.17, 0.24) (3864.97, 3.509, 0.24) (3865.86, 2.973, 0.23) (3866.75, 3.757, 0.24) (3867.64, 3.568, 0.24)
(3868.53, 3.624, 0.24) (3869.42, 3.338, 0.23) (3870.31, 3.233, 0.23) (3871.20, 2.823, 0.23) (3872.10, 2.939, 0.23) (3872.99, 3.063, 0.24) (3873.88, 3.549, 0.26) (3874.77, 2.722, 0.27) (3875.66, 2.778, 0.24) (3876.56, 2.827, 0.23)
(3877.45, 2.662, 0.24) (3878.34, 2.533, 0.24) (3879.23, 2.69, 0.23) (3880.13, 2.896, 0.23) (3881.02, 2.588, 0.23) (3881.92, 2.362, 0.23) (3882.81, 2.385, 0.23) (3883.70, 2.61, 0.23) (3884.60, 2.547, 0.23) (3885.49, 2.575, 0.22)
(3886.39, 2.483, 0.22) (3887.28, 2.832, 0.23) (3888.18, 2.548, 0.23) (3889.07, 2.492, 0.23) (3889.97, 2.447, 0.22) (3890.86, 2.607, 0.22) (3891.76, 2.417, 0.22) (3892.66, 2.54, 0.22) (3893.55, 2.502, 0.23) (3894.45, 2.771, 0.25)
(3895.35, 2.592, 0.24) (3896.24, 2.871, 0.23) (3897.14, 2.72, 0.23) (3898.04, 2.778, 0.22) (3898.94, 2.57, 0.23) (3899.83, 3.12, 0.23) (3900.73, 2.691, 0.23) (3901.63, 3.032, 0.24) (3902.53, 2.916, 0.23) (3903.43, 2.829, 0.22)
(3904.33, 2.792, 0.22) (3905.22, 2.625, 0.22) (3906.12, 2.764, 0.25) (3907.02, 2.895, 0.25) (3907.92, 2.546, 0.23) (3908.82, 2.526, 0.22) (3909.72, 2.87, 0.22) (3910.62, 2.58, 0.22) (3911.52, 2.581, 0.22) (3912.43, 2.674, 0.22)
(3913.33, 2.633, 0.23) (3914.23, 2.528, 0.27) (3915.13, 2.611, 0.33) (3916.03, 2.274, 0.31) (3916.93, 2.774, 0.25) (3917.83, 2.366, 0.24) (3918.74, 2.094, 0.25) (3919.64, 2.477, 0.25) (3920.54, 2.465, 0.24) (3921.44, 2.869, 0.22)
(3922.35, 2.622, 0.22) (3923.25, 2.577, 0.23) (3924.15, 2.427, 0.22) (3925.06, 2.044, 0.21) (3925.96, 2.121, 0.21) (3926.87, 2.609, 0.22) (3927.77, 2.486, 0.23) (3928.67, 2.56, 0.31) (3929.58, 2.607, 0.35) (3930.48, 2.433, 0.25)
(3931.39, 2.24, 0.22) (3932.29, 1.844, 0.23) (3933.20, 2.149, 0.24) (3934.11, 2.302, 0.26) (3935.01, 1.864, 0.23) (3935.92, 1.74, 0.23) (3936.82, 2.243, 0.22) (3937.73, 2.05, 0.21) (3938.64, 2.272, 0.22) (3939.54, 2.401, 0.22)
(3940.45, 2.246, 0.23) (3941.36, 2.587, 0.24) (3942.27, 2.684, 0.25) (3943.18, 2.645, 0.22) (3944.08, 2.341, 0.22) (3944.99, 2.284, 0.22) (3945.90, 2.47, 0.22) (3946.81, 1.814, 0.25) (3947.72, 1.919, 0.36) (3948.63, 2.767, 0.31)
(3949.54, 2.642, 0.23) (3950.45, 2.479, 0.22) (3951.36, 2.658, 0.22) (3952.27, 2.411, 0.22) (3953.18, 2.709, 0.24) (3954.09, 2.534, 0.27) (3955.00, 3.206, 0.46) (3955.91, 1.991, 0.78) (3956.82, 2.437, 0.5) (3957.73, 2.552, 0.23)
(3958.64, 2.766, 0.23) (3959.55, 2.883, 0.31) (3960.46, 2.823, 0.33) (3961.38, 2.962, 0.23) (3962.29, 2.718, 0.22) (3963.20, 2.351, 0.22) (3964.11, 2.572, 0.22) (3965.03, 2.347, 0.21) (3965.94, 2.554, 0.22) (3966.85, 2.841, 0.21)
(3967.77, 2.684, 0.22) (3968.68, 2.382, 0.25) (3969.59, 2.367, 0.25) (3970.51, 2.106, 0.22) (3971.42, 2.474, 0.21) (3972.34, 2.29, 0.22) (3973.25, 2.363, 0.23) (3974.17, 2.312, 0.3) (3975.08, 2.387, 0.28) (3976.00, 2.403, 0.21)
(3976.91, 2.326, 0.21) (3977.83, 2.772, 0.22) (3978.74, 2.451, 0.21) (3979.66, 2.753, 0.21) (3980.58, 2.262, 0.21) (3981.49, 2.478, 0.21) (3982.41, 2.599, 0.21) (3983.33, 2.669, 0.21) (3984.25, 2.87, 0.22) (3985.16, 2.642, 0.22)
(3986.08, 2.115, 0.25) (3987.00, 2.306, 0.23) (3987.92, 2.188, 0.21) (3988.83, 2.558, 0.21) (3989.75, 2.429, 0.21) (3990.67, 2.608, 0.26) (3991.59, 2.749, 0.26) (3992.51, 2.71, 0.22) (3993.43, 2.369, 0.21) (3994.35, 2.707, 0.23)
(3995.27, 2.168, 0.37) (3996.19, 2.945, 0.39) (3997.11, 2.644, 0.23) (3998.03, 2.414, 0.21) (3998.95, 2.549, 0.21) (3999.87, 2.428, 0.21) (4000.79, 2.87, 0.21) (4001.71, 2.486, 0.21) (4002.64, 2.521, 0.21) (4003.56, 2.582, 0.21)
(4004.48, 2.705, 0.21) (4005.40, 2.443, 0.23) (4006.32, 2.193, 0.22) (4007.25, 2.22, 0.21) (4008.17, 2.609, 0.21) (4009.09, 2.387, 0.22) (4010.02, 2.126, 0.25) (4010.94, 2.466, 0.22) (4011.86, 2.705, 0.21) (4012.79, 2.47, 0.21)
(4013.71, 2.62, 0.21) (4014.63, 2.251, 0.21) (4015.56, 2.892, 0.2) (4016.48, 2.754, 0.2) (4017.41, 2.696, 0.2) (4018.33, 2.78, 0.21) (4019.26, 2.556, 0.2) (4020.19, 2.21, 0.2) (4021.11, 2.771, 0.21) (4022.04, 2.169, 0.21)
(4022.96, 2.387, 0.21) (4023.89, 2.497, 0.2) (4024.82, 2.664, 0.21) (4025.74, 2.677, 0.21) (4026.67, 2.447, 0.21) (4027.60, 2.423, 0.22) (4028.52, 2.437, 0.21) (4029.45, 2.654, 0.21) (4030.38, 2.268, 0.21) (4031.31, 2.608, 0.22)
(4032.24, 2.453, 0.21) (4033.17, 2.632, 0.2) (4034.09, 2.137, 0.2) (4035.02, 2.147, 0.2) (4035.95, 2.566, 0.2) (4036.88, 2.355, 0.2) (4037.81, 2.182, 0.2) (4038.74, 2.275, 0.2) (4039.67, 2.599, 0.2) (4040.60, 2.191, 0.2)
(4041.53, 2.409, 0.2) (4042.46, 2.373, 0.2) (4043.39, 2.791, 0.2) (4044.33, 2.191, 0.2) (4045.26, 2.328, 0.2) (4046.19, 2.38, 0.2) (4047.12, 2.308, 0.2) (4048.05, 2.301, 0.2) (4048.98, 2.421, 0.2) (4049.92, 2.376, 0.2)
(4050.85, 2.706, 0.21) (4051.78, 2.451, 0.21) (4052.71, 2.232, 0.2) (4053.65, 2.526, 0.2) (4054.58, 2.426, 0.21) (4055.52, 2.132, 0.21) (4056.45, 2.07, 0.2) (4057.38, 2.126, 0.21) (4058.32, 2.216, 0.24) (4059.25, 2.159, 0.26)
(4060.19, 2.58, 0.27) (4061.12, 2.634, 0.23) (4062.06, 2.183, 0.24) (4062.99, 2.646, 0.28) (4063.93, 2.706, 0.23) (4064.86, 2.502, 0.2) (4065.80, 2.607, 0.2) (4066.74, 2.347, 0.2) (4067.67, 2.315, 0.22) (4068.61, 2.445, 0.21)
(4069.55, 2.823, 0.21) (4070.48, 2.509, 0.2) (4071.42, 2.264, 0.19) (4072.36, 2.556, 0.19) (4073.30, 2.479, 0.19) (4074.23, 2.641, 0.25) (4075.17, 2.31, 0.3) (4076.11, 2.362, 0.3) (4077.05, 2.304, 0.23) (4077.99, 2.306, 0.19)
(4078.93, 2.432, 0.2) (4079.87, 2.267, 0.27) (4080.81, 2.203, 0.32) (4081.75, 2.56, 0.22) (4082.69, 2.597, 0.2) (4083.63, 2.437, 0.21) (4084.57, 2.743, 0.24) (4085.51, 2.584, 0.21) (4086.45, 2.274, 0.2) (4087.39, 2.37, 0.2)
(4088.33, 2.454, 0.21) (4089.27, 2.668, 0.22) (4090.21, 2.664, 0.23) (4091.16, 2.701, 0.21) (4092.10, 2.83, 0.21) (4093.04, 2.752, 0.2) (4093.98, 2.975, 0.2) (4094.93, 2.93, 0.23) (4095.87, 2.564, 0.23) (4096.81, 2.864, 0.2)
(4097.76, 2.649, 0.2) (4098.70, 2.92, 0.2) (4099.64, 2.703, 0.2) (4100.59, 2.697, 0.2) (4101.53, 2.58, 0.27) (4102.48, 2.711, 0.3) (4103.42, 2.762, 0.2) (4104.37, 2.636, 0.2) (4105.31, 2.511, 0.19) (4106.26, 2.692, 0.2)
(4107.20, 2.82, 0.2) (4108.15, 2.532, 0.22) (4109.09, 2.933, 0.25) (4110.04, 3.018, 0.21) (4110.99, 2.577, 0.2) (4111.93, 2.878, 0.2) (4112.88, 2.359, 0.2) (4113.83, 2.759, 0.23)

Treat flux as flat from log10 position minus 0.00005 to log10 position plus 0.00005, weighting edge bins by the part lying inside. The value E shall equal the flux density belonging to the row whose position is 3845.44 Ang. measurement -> 2.514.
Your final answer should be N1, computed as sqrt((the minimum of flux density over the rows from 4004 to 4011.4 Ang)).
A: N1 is 1.46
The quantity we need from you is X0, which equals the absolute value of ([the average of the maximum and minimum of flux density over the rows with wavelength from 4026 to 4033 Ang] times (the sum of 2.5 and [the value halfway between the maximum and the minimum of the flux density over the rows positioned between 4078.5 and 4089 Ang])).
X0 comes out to 12.2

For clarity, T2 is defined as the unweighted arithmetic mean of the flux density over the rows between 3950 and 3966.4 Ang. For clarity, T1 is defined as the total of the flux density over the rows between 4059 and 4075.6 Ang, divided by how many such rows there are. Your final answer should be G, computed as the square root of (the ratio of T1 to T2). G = 0.98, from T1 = 2.48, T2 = 2.61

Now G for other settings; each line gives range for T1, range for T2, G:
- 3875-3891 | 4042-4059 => 1.05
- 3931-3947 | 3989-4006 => 0.93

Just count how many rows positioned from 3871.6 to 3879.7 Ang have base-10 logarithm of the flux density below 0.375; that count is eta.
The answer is 0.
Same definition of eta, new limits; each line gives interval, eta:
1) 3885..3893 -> 0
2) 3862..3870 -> 0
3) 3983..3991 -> 3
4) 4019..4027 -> 2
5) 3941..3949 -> 4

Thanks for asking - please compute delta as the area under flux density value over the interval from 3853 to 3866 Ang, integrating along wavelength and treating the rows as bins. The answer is 36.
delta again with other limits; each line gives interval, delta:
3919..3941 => 51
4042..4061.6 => 46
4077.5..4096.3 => 48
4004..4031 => 68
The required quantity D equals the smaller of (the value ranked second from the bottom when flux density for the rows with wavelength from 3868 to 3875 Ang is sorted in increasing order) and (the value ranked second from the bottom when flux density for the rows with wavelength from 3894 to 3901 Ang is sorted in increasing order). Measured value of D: 2.59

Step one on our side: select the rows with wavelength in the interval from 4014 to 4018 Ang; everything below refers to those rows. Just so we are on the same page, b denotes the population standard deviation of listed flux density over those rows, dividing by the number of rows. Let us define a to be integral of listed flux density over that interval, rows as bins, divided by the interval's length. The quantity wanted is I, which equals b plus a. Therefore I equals 2.9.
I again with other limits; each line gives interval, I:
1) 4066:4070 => 2.7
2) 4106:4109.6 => 2.9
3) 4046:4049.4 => 2.4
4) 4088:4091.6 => 2.7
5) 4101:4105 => 2.7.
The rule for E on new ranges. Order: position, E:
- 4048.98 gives 2.421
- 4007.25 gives 2.22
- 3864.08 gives 3.17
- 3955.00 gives 3.206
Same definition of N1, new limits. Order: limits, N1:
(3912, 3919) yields 1.45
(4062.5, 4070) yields 1.52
